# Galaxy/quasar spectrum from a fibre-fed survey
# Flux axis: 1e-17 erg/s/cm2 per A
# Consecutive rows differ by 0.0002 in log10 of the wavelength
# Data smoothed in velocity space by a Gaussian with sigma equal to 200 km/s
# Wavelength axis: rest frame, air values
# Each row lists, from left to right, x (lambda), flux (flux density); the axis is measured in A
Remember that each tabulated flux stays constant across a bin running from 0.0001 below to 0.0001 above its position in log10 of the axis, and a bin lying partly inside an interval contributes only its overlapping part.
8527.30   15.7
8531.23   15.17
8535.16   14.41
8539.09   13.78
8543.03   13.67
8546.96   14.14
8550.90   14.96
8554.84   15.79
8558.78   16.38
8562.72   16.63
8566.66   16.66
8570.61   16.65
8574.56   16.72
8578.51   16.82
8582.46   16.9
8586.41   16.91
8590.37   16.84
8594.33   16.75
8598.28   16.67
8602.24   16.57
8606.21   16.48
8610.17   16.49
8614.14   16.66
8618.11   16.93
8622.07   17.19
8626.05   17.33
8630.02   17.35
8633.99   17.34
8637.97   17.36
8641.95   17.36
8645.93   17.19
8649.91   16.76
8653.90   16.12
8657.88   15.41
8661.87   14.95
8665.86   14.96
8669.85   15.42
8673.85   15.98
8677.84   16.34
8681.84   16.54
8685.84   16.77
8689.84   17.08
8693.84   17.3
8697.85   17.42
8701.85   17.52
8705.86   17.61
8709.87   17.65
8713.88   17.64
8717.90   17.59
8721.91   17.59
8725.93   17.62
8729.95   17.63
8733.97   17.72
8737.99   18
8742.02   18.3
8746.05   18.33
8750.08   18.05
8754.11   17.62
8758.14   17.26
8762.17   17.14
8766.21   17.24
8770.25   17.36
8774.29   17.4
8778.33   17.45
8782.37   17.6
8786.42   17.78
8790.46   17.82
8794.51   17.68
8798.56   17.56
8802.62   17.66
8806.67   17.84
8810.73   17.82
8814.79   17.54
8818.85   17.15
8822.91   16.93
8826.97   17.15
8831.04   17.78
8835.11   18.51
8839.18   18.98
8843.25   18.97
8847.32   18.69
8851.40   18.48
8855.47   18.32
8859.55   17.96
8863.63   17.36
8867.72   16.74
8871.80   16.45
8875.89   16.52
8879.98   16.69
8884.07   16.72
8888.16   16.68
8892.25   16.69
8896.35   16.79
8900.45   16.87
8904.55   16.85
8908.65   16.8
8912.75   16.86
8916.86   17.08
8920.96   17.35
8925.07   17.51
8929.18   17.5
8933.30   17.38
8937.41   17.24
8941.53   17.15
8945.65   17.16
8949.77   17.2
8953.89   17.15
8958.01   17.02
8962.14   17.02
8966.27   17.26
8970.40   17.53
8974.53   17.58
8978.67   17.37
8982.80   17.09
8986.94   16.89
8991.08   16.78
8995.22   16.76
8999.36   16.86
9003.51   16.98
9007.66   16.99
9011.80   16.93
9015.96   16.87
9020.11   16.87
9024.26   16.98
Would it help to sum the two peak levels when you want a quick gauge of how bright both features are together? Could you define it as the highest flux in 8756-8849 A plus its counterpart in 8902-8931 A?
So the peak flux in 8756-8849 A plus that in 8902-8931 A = 36.5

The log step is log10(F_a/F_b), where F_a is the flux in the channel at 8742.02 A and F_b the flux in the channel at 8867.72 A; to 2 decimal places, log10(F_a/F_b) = 0.04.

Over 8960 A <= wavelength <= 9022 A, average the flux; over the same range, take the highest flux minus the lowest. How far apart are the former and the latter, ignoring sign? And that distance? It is 16.2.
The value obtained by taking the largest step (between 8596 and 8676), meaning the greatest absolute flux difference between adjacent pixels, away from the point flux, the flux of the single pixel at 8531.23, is 14.5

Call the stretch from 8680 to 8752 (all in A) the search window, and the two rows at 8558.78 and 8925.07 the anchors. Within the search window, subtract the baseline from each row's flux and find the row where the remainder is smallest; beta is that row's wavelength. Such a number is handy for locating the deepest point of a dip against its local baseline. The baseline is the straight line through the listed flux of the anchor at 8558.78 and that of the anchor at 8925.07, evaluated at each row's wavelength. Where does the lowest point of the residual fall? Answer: 8681.84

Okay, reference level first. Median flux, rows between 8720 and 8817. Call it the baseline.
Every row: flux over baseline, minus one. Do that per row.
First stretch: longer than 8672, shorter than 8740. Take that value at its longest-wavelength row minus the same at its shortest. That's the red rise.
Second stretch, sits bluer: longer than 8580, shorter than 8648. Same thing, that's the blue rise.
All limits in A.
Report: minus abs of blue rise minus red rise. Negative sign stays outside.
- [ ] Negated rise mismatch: -0.10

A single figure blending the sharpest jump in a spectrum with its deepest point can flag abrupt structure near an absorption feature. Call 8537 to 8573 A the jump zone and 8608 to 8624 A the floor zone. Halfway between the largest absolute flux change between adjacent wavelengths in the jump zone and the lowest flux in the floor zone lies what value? 8.66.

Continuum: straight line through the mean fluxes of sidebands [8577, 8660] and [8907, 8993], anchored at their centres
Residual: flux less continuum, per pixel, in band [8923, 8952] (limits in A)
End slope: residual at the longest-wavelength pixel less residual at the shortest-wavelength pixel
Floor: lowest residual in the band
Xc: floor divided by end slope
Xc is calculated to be 0.1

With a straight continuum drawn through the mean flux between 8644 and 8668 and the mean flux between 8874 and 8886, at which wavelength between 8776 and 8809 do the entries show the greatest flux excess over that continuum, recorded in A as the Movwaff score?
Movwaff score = 8790.46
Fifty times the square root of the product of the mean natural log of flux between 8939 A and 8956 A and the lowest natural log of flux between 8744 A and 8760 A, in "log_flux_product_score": 142.3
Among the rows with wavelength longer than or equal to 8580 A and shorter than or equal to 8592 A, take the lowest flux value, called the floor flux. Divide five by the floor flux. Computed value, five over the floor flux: 0.297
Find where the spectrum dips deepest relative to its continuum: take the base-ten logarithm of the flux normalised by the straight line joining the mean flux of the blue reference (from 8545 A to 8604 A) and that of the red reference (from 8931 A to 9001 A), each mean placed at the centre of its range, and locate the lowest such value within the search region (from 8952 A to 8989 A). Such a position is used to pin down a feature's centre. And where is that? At 8986.94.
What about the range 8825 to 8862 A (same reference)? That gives 8826.97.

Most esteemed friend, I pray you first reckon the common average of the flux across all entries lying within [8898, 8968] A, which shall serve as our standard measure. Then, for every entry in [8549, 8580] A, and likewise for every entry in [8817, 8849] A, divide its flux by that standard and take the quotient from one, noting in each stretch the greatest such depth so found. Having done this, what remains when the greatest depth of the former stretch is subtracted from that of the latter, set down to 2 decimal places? -0.11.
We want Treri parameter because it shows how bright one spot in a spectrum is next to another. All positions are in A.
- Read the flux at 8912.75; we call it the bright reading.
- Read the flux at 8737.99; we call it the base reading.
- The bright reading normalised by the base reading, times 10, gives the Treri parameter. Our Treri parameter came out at 9.4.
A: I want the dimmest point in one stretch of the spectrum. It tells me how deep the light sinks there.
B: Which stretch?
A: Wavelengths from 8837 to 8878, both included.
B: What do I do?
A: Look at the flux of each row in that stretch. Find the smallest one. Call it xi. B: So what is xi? 16.45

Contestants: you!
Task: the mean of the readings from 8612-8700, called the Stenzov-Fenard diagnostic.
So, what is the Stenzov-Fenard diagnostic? 16.6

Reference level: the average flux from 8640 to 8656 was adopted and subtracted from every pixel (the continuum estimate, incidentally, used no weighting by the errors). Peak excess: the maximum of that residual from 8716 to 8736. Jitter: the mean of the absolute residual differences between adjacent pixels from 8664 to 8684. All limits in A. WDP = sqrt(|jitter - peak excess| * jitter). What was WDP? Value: 0.43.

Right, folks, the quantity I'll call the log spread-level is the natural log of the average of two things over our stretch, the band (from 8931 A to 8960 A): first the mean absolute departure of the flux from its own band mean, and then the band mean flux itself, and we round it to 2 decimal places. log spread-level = 2.16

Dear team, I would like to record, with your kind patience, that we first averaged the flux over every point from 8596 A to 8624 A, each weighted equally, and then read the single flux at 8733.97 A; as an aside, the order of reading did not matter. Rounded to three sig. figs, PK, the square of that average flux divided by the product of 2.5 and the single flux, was 6.31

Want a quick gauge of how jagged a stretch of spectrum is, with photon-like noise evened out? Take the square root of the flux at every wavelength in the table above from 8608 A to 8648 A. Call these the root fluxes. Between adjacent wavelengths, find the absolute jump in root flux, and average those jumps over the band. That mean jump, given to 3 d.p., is 0.014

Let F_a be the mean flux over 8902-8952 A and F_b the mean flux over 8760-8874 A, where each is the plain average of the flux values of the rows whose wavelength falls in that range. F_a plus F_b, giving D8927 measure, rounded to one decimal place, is 34.9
